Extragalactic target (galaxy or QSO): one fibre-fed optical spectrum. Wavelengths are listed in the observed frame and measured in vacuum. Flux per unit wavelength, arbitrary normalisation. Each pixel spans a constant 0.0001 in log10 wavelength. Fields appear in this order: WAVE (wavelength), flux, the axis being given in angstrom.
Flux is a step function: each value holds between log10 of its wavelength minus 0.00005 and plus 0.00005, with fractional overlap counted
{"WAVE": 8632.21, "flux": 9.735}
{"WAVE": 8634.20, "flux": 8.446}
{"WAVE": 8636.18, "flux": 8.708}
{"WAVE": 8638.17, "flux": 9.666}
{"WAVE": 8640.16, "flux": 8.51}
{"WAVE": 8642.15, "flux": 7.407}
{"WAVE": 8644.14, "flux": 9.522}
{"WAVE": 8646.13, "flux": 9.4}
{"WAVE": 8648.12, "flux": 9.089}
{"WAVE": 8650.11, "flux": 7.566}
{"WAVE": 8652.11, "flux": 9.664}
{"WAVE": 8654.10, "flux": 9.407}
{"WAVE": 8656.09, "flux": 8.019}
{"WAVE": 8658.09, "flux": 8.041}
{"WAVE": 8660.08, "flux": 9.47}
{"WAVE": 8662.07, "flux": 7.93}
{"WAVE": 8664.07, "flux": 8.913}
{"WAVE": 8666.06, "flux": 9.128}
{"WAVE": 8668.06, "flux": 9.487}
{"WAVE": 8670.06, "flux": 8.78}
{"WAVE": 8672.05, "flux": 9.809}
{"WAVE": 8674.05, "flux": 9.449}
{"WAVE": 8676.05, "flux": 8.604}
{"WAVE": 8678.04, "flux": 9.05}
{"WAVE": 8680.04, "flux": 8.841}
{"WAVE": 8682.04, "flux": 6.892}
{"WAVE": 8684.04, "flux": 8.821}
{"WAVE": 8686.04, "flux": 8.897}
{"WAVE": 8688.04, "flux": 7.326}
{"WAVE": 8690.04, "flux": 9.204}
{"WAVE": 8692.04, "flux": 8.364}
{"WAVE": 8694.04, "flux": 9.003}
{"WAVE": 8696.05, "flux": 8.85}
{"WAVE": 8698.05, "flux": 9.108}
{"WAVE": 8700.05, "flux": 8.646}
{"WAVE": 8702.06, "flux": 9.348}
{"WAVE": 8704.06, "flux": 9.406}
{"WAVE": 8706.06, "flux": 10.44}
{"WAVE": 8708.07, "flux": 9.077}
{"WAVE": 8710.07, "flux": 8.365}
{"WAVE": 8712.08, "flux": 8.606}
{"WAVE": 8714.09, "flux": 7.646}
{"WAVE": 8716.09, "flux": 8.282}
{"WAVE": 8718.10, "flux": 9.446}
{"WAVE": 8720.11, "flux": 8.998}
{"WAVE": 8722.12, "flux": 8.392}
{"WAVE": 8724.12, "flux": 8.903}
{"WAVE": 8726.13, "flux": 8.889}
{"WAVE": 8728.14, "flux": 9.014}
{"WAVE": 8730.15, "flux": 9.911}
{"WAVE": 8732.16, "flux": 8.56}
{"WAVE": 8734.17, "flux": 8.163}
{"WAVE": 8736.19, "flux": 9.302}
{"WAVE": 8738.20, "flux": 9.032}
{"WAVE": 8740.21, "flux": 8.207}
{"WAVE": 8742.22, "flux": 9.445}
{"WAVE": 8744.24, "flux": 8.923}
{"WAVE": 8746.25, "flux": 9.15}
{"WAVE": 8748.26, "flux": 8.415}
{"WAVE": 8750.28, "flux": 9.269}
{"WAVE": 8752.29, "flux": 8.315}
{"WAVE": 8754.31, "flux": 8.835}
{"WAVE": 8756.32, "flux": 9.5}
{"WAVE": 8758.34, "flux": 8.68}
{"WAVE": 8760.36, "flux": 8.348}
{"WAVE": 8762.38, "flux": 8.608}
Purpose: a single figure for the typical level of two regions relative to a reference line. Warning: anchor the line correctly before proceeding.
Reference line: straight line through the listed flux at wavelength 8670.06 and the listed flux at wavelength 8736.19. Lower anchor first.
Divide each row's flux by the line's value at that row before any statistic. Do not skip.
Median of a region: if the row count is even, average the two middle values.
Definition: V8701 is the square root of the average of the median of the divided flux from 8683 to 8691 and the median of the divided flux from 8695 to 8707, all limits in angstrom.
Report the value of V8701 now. 1.00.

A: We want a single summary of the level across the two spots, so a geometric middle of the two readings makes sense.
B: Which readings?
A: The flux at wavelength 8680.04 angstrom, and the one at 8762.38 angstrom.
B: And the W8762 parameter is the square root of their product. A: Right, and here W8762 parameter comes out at 8.7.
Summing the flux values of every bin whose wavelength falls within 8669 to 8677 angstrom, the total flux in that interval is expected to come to 36.6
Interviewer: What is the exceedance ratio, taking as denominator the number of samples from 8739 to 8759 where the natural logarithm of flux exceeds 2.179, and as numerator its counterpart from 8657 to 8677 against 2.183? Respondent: 1.200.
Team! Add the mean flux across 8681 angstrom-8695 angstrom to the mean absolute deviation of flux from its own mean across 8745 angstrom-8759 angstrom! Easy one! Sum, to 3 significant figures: 8.72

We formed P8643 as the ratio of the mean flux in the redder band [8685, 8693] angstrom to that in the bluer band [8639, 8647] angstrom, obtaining 0.97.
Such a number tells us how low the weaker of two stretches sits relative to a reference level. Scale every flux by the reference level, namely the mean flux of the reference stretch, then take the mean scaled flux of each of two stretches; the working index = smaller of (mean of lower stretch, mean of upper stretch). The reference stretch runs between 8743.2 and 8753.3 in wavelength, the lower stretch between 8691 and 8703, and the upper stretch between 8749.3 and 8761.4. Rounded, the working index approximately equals 1.001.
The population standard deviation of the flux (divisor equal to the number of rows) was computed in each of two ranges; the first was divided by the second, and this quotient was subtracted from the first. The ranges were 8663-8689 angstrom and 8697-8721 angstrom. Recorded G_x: -0.4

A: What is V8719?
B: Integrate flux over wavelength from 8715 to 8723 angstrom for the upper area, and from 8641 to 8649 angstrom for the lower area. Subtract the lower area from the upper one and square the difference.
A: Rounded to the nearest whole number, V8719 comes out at 0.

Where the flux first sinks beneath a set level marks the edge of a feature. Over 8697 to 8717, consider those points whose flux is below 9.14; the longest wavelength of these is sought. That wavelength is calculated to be 8716.09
